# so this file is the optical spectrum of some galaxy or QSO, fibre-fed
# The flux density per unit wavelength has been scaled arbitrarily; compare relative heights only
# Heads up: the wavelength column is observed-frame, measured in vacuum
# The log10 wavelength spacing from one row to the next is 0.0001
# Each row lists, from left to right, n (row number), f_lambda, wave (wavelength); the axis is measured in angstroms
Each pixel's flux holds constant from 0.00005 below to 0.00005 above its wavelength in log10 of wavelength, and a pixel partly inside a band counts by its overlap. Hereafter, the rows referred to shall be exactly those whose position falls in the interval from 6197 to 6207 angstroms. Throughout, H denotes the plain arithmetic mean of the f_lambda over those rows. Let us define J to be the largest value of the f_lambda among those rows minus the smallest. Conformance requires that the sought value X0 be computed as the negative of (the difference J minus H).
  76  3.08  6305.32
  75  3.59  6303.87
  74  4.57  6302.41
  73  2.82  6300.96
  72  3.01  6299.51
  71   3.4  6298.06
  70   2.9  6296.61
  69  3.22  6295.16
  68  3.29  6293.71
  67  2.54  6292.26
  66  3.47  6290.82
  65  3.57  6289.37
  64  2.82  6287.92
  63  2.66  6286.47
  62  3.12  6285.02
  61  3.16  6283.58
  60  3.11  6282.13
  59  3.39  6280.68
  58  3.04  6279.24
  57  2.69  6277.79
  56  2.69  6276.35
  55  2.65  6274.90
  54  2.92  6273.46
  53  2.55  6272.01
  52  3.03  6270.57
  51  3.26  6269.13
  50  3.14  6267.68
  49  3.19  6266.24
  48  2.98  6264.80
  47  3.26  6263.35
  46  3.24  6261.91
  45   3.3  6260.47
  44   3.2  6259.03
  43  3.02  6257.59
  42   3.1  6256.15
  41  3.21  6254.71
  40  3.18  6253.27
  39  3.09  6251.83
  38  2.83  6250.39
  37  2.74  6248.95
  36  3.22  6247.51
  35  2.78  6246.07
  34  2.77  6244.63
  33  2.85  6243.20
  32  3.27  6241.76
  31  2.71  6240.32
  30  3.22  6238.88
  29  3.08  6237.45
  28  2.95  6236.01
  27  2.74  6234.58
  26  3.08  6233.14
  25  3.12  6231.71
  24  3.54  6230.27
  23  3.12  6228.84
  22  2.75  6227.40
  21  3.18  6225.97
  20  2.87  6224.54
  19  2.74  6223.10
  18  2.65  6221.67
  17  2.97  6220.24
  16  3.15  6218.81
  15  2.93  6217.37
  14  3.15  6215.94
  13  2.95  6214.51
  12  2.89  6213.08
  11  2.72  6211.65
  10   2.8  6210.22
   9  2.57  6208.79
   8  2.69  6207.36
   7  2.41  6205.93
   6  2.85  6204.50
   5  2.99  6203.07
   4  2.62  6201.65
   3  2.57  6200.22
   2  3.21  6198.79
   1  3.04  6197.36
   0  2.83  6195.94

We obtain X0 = 2.01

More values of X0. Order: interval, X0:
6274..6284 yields 2.22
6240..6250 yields 2.35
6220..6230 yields 2.37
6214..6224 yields 2.43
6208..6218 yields 2.28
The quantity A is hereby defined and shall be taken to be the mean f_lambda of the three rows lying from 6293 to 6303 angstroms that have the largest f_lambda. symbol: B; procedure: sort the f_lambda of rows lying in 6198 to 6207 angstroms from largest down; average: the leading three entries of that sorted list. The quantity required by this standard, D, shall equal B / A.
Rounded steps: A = 3.75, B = 3.017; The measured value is 0.80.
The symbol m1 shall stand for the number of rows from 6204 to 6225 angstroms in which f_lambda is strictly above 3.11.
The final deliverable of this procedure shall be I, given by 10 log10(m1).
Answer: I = 3.0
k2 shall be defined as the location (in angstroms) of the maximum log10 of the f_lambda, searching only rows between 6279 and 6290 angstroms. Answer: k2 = 6289.37 angstroms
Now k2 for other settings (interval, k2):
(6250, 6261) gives 6260.47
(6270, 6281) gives 6280.68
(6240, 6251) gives 6241.76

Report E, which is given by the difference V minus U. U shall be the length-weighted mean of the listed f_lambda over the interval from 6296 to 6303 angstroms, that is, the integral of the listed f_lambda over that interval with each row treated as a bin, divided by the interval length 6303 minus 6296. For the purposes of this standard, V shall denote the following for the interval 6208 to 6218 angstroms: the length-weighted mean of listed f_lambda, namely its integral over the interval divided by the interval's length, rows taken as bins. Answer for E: -0.5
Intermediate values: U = 3.3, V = 2.86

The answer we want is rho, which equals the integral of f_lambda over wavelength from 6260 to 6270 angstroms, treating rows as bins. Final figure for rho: 31.9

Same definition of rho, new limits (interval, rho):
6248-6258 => 30.3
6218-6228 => 29.0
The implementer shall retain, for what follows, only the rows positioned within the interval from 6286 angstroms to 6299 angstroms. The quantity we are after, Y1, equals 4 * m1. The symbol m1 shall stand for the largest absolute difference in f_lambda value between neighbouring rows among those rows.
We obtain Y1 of 3.7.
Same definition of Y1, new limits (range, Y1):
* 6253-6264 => 0.7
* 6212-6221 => 0.9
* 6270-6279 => 1.9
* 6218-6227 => 1.3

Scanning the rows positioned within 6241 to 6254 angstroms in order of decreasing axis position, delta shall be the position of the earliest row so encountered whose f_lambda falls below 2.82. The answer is 6248.95 angstroms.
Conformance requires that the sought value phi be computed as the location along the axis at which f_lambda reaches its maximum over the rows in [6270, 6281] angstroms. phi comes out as 6280.68 angstroms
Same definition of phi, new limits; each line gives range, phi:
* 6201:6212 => 6203.07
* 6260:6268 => 6260.47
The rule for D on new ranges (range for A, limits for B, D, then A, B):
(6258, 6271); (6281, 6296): 1.05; 3.27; 3.443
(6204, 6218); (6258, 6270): 1.09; 3.01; 3.273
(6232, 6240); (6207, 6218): 0.96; 3.13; 3.010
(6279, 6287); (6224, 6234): 1.02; 3.22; 3.280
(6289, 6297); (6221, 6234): 0.95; 3.44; 3.280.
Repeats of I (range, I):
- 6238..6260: 7.8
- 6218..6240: 7.8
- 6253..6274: 9.5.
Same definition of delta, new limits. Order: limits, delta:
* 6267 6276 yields 6274.90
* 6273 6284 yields 6277.79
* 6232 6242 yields 6240.32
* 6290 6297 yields 6292.26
